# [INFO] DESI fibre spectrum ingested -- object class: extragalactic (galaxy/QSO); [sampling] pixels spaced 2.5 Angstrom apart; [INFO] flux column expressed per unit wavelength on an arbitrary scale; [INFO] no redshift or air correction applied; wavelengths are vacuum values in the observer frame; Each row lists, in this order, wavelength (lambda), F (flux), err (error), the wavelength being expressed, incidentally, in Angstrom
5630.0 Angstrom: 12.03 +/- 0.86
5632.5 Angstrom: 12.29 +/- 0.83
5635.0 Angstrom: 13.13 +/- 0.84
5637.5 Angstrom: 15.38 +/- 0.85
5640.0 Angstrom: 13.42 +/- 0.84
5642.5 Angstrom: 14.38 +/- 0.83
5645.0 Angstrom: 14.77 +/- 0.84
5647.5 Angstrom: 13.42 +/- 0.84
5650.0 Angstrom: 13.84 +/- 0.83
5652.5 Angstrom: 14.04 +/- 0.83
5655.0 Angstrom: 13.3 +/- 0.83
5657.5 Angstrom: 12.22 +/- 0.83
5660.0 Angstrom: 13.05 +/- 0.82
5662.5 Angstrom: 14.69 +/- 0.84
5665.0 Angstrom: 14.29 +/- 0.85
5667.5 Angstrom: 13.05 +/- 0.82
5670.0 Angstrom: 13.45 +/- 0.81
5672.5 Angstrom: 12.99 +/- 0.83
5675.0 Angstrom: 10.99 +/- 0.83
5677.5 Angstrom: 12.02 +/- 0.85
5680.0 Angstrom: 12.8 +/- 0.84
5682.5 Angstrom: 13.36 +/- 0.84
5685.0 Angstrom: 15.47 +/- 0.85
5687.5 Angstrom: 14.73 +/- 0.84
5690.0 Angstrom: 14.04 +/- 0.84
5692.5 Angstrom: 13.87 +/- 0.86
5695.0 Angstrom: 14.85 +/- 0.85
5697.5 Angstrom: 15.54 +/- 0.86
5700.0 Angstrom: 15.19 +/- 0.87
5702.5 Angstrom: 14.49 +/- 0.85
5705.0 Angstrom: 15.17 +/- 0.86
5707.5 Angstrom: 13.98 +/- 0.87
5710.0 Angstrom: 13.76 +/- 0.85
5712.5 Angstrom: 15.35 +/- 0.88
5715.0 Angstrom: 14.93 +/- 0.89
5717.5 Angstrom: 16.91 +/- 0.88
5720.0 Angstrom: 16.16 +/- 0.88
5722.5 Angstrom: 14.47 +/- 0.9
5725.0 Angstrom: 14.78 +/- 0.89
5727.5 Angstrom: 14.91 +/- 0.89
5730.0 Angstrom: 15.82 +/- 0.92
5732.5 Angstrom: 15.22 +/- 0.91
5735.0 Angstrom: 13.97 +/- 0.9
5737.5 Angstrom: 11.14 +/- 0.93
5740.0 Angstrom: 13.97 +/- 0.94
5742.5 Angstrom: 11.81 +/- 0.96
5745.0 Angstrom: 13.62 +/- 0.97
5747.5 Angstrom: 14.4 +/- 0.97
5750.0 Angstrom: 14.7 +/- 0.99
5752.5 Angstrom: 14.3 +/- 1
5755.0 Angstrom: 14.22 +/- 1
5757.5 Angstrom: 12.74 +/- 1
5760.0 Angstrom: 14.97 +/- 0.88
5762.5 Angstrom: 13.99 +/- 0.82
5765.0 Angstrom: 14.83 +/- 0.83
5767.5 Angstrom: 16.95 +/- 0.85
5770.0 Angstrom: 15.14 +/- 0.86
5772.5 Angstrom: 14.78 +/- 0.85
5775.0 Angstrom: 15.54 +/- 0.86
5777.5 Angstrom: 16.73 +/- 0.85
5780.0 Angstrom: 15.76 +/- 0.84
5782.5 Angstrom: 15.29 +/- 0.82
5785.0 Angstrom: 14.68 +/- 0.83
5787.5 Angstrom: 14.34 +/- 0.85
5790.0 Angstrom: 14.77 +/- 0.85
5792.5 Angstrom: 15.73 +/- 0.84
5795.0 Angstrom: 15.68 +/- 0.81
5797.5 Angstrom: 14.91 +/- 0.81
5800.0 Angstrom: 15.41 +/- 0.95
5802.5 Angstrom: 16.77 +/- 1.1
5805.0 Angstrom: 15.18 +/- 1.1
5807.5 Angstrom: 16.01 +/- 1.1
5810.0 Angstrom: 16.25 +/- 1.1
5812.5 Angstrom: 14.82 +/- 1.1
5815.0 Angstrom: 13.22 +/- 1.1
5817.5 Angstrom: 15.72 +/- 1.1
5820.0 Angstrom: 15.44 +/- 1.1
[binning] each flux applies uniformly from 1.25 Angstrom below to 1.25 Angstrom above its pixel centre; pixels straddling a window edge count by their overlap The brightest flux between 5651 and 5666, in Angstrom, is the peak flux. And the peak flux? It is 14.69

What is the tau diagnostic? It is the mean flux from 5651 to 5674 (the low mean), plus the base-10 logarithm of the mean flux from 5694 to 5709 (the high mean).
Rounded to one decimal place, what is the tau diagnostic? 14.6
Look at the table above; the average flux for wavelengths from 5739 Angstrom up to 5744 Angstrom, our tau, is 12.9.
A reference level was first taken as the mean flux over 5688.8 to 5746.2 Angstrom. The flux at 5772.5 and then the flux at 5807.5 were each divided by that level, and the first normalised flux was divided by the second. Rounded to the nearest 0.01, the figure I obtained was 0.92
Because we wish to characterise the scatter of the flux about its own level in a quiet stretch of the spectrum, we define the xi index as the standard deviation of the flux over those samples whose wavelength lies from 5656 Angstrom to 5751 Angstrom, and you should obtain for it 1.3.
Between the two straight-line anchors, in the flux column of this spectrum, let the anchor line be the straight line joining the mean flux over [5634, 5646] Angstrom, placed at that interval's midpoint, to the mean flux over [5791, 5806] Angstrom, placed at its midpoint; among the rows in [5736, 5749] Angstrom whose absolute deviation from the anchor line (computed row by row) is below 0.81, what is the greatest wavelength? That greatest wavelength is 5747.5 Angstrom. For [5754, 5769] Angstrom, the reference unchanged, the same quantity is 5765.0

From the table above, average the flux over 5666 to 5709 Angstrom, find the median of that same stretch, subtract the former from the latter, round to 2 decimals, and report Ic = 0.10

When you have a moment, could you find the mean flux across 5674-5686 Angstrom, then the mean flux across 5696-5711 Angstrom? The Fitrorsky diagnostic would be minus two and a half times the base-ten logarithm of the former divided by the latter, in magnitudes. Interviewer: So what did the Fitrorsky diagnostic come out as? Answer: 0.14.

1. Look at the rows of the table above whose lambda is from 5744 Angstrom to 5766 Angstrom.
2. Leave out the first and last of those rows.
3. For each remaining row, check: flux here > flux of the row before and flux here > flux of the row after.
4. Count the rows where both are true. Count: 2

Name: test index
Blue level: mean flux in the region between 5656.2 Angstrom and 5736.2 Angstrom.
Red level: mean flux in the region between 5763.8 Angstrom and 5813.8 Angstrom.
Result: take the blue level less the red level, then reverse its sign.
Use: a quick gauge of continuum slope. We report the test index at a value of 1.2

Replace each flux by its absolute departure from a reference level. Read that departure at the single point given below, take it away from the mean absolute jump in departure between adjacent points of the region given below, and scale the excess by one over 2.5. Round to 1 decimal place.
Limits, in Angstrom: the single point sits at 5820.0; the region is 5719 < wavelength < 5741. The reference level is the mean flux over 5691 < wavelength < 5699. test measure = 0.2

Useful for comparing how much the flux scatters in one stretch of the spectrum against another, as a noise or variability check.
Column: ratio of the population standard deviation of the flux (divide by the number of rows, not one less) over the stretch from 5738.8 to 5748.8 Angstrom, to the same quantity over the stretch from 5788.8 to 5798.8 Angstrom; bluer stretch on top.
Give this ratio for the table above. 2.3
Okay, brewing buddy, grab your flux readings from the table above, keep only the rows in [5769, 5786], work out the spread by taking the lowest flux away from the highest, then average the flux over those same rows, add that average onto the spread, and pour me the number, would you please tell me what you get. 17.5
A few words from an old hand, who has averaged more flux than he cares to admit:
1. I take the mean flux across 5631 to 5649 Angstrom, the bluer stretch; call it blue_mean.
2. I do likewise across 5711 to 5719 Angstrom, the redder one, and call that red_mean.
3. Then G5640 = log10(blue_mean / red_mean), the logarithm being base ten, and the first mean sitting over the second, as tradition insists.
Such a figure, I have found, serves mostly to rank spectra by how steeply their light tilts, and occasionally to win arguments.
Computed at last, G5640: -0.06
